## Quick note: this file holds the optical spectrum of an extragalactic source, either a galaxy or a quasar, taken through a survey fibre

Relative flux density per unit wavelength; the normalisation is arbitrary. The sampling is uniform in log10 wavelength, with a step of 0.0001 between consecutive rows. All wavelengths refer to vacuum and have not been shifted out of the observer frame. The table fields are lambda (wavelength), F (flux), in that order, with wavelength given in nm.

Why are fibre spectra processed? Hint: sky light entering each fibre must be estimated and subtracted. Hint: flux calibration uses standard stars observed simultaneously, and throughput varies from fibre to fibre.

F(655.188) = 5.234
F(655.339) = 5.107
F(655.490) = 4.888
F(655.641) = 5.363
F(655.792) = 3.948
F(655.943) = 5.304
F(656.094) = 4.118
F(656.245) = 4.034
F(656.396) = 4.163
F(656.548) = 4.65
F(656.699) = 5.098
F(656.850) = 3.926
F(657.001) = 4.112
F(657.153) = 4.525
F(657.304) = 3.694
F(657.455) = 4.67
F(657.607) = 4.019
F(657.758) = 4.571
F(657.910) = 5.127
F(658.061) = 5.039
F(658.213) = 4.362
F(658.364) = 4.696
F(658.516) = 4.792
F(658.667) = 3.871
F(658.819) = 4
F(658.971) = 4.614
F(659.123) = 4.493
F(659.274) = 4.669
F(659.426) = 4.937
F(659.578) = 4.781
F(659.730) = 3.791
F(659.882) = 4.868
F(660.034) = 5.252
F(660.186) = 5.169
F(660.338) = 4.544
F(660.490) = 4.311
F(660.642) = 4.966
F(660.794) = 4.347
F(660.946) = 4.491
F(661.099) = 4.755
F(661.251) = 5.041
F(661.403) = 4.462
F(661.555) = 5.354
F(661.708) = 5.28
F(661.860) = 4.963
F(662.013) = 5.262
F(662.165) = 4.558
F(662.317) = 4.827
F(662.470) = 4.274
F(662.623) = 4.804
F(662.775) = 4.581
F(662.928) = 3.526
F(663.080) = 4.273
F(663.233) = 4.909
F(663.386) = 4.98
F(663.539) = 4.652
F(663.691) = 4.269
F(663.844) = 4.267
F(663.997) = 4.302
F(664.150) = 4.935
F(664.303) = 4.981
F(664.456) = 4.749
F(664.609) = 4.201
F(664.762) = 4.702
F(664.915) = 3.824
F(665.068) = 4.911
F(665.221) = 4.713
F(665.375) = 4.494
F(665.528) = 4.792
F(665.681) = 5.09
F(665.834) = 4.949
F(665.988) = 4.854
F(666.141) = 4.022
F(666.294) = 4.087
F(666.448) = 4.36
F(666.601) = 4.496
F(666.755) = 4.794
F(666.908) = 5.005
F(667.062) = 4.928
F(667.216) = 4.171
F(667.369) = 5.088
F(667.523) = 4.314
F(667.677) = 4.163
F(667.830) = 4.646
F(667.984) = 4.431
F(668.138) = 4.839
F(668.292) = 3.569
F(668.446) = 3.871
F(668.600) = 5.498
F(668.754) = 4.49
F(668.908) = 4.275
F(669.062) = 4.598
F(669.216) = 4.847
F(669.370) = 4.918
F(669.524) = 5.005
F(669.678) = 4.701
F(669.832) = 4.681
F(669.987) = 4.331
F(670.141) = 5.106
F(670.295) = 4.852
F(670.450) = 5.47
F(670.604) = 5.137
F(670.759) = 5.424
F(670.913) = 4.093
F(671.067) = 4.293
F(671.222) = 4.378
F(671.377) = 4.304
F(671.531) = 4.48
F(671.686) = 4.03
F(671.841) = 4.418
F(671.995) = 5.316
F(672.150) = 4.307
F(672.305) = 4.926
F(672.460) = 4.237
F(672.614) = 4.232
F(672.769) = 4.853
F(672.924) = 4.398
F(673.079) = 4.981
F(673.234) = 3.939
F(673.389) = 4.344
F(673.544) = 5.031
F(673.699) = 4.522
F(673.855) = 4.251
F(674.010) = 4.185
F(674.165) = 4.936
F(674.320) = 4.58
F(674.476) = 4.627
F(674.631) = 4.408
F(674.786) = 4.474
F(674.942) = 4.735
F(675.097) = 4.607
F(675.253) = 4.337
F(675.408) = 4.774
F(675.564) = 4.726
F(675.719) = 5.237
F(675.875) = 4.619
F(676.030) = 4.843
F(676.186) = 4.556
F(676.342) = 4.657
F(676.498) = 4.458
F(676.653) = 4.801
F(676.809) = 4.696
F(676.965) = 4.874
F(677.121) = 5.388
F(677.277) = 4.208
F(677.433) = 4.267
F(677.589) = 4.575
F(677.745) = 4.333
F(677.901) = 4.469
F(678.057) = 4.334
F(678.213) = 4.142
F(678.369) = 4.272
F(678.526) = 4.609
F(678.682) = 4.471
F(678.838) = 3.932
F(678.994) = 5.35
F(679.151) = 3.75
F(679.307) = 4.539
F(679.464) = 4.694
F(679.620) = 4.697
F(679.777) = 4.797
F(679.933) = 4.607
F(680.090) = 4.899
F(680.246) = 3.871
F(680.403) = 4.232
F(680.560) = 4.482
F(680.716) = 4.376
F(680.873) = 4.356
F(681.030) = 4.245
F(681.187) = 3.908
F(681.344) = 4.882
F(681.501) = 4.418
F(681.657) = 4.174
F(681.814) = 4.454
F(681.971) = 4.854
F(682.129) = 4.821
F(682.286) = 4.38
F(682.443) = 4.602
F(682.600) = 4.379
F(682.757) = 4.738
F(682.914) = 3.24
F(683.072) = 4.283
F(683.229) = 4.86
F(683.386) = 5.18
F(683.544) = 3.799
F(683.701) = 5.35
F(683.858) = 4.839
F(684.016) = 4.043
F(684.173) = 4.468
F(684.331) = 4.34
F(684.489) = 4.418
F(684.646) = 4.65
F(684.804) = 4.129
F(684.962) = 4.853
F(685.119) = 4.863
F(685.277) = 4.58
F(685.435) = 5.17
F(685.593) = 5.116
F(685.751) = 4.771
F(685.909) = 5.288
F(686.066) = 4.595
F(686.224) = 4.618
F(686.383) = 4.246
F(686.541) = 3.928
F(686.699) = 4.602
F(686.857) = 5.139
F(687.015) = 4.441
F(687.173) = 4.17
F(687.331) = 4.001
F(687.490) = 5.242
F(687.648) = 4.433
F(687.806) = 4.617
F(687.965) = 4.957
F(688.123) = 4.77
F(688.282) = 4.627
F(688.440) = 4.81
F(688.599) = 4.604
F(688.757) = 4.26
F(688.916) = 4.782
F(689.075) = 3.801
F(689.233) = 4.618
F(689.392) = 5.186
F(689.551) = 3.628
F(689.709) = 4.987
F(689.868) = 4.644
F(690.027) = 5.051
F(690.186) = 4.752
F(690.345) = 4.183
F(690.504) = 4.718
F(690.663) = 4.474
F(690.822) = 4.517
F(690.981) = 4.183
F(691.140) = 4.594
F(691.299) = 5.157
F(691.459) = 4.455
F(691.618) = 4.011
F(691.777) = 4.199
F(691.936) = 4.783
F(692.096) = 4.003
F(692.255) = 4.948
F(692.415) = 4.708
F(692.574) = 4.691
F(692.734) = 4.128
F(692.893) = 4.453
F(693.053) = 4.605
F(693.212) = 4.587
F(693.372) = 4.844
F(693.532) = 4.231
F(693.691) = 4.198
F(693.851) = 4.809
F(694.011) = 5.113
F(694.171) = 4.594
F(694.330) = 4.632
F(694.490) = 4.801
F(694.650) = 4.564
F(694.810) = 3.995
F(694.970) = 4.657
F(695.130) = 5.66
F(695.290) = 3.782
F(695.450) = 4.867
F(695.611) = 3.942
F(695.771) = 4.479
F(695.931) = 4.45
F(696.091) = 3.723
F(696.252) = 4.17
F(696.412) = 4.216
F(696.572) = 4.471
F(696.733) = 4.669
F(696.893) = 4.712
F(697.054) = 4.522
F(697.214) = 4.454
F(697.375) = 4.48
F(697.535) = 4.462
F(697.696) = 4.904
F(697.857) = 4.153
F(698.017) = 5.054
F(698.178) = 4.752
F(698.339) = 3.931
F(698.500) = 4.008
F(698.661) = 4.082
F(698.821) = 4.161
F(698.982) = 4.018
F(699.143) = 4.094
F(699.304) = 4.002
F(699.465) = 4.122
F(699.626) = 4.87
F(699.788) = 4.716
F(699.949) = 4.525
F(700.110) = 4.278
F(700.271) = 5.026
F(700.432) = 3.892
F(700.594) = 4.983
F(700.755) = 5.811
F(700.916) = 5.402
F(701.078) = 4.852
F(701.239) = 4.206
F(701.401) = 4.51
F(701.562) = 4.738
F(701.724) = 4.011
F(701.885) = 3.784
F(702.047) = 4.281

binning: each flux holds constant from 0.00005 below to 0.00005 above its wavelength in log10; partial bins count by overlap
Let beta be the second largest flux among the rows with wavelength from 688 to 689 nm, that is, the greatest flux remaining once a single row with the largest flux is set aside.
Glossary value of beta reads 4.782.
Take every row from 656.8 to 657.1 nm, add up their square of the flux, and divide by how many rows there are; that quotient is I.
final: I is 16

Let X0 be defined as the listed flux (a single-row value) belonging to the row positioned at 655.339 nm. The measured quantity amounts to 5.107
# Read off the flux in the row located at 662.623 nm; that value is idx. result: 4.804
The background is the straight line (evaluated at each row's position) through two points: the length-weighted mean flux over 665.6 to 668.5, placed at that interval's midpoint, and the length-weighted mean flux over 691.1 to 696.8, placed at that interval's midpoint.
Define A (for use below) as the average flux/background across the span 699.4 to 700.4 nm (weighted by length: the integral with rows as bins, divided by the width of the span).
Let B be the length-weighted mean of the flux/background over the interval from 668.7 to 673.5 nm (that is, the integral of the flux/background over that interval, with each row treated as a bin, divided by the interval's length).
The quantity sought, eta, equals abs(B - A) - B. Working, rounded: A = 1.01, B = 1.03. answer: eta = -1.01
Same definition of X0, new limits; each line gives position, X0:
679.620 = 4.697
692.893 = 4.453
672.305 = 4.926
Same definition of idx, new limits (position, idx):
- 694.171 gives 4.594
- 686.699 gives 4.602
